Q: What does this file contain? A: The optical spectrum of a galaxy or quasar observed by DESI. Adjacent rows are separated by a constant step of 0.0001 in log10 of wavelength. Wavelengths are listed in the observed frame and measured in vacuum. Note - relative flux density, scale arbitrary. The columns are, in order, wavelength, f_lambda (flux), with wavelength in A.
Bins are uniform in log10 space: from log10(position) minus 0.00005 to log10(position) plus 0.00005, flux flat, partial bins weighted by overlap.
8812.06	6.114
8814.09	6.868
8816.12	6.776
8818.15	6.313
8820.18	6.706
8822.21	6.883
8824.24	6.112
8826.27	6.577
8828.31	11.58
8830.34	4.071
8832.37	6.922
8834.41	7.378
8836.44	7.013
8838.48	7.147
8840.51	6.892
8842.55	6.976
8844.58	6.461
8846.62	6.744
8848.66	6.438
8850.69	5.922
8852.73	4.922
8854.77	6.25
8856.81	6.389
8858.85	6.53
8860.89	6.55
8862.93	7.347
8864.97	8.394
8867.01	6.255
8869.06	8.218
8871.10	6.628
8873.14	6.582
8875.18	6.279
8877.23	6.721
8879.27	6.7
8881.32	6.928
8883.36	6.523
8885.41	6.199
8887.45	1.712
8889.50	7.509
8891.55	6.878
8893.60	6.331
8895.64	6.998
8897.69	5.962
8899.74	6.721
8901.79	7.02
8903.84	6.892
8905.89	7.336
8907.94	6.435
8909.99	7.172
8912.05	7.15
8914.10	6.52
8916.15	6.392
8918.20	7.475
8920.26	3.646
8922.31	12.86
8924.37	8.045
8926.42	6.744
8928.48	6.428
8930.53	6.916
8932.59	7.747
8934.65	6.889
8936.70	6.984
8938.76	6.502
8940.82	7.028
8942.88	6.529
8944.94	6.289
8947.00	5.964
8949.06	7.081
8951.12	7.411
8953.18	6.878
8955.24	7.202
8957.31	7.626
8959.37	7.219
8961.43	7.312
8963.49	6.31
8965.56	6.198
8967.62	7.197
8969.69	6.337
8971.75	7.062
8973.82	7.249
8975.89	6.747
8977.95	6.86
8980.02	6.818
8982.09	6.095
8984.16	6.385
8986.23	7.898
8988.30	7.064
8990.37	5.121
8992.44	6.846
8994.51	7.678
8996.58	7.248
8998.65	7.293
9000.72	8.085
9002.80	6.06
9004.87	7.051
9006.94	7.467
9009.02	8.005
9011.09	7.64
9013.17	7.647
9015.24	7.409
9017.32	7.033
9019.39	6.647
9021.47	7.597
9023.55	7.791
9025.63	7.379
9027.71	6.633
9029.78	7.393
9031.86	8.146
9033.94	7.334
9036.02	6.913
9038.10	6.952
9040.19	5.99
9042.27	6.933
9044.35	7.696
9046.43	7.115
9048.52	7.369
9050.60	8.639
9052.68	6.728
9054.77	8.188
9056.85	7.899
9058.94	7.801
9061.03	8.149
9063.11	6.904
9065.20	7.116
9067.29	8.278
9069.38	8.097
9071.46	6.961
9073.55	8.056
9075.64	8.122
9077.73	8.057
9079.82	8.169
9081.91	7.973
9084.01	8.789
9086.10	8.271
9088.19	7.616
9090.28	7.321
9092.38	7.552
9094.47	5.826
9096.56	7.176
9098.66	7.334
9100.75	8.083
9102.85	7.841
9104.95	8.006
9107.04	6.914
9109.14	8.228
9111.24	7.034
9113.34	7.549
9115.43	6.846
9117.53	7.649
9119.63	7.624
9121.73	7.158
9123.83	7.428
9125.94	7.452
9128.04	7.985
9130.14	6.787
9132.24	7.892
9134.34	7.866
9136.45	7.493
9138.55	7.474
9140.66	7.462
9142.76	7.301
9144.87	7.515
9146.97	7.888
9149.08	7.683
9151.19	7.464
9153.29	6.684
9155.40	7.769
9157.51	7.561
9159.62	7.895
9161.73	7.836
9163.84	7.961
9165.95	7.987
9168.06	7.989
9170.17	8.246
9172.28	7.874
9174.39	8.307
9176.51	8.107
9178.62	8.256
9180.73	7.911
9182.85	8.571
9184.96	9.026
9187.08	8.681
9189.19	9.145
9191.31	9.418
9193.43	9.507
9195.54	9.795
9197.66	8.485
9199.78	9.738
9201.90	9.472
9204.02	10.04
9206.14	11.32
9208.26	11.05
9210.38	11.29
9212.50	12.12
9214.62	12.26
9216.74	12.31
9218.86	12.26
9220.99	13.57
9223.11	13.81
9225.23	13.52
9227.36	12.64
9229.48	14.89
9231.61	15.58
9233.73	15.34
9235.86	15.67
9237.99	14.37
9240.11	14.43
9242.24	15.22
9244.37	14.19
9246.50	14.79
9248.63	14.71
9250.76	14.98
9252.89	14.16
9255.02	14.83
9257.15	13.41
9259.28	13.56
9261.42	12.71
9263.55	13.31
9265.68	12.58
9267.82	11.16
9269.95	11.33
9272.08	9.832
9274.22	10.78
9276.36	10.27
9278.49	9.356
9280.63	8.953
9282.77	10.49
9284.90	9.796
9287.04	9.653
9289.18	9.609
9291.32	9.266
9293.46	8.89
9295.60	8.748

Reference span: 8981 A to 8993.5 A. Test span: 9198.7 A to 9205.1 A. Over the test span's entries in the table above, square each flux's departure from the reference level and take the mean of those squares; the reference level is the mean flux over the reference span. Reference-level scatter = 10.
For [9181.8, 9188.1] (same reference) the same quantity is 5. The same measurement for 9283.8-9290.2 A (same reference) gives 10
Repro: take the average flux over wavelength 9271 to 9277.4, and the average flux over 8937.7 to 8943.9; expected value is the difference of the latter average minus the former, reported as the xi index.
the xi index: -4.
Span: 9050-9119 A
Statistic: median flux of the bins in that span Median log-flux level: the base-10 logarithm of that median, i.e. 0.89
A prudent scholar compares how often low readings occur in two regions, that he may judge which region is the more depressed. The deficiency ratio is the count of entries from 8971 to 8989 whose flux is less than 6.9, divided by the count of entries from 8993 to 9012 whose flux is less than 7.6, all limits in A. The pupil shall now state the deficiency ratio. 1.0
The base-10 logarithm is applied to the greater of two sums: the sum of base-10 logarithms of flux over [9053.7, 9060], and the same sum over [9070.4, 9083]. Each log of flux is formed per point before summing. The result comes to 0.73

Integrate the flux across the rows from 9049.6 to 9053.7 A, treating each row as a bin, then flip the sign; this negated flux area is -32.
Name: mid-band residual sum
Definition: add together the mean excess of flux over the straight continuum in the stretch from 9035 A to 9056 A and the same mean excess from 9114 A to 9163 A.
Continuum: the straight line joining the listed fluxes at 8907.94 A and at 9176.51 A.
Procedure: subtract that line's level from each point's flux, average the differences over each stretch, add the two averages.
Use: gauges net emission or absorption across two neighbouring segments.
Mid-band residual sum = -0.4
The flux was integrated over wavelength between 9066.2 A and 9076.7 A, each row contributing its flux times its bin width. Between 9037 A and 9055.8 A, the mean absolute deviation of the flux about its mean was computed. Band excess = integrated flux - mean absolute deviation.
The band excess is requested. 82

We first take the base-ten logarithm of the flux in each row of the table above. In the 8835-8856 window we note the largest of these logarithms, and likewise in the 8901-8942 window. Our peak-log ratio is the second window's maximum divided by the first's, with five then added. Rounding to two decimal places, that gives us 6.30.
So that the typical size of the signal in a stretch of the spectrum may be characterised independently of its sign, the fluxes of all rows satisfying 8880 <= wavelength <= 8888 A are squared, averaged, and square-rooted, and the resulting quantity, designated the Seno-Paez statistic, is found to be 5.7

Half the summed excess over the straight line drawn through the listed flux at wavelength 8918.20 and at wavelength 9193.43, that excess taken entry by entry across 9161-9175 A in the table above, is -4.5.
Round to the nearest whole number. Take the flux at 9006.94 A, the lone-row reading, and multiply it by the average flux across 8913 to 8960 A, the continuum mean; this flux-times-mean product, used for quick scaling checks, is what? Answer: 53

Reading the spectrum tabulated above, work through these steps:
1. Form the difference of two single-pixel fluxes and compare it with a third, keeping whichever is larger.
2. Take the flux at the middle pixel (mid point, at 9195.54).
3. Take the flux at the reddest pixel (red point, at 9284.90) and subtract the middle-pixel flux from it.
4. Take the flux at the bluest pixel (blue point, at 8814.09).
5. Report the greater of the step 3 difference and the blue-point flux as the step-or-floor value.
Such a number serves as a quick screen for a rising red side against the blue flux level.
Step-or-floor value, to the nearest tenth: 6.9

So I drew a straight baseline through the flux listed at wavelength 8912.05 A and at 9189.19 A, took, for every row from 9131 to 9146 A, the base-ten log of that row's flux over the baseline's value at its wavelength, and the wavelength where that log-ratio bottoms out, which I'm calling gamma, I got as 9142.76 A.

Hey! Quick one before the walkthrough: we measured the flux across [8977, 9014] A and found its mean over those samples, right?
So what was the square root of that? 2.66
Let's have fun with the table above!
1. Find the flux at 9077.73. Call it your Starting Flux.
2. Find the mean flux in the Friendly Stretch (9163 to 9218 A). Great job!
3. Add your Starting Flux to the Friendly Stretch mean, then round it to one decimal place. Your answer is 17.5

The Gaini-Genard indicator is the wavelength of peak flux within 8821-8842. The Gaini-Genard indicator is 8828.31 A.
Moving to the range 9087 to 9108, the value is 9100.75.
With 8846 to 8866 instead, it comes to 8864.97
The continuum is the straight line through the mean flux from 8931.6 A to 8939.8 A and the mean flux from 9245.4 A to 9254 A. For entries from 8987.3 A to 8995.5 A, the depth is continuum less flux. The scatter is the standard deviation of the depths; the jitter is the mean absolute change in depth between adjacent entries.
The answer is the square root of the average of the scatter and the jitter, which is 1.1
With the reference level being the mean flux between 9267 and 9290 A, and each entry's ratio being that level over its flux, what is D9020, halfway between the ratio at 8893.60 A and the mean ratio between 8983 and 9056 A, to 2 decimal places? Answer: 1.50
